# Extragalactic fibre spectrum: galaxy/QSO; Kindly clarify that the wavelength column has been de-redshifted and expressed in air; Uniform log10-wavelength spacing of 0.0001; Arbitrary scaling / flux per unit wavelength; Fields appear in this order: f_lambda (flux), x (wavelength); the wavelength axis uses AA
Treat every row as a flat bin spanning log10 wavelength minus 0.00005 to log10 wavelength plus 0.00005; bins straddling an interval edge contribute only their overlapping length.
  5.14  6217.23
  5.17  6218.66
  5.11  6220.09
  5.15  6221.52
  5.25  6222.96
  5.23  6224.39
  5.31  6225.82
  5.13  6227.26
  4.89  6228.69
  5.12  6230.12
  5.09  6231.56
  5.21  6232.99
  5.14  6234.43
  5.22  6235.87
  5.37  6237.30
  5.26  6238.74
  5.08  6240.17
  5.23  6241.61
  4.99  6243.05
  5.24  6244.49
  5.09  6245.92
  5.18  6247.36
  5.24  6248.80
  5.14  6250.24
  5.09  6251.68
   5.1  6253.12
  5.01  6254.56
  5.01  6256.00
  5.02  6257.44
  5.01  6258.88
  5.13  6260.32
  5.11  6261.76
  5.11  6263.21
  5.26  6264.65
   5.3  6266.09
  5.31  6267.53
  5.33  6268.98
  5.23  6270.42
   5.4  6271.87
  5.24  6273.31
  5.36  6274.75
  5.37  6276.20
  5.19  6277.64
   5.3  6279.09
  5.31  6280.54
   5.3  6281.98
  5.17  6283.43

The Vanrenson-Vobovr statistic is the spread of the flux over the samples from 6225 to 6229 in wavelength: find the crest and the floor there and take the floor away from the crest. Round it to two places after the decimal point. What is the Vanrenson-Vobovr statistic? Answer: 0.42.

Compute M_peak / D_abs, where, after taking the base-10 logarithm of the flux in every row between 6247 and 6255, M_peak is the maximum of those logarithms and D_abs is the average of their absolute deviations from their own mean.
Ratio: 142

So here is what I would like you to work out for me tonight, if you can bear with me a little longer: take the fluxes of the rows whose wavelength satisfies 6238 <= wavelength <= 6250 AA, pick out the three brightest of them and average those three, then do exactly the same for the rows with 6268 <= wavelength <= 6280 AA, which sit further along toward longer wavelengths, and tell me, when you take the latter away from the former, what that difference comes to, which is -0.13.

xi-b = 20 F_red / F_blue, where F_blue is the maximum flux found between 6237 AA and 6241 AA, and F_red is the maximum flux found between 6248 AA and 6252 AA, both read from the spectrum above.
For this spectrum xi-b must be 19.52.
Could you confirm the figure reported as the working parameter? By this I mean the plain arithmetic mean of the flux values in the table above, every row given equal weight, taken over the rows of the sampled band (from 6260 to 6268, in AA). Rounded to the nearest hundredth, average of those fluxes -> 5.20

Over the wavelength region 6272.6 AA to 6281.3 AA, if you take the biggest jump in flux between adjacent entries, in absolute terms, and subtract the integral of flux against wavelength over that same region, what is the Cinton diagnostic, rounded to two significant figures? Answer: -46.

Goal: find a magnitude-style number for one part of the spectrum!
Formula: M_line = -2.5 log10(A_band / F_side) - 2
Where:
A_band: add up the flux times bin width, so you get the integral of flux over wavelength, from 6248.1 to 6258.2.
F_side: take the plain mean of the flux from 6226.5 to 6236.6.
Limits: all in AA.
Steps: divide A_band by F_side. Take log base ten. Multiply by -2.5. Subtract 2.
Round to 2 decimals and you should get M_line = -4.50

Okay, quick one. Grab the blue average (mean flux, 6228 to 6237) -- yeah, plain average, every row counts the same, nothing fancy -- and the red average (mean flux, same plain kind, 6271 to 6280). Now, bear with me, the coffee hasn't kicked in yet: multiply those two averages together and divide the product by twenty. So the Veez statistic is 1.36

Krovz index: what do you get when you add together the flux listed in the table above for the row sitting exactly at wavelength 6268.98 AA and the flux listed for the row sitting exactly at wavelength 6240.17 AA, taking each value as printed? 10.4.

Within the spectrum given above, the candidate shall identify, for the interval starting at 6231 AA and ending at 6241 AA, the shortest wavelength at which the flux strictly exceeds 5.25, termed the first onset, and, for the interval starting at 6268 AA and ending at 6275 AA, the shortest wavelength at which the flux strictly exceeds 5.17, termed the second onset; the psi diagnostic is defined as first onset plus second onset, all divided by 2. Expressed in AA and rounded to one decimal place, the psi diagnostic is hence 6253.1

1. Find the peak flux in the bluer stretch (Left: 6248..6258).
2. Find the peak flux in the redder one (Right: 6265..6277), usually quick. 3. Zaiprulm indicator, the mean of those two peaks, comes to 5.32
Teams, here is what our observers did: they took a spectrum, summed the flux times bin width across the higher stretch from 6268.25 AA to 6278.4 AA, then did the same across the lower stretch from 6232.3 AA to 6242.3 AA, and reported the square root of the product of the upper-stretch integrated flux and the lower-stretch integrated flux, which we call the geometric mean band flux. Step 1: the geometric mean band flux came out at 53.0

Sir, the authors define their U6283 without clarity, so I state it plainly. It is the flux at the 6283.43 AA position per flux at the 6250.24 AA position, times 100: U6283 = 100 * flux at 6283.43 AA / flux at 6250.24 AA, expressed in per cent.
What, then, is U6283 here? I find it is 101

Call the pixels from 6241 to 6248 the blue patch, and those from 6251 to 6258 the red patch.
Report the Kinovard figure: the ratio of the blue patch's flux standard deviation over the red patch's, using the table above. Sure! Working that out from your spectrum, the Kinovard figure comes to 2.3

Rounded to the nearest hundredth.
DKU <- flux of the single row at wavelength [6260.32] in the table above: 5.13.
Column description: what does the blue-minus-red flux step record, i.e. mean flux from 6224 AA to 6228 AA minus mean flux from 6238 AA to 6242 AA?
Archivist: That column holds 0.03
